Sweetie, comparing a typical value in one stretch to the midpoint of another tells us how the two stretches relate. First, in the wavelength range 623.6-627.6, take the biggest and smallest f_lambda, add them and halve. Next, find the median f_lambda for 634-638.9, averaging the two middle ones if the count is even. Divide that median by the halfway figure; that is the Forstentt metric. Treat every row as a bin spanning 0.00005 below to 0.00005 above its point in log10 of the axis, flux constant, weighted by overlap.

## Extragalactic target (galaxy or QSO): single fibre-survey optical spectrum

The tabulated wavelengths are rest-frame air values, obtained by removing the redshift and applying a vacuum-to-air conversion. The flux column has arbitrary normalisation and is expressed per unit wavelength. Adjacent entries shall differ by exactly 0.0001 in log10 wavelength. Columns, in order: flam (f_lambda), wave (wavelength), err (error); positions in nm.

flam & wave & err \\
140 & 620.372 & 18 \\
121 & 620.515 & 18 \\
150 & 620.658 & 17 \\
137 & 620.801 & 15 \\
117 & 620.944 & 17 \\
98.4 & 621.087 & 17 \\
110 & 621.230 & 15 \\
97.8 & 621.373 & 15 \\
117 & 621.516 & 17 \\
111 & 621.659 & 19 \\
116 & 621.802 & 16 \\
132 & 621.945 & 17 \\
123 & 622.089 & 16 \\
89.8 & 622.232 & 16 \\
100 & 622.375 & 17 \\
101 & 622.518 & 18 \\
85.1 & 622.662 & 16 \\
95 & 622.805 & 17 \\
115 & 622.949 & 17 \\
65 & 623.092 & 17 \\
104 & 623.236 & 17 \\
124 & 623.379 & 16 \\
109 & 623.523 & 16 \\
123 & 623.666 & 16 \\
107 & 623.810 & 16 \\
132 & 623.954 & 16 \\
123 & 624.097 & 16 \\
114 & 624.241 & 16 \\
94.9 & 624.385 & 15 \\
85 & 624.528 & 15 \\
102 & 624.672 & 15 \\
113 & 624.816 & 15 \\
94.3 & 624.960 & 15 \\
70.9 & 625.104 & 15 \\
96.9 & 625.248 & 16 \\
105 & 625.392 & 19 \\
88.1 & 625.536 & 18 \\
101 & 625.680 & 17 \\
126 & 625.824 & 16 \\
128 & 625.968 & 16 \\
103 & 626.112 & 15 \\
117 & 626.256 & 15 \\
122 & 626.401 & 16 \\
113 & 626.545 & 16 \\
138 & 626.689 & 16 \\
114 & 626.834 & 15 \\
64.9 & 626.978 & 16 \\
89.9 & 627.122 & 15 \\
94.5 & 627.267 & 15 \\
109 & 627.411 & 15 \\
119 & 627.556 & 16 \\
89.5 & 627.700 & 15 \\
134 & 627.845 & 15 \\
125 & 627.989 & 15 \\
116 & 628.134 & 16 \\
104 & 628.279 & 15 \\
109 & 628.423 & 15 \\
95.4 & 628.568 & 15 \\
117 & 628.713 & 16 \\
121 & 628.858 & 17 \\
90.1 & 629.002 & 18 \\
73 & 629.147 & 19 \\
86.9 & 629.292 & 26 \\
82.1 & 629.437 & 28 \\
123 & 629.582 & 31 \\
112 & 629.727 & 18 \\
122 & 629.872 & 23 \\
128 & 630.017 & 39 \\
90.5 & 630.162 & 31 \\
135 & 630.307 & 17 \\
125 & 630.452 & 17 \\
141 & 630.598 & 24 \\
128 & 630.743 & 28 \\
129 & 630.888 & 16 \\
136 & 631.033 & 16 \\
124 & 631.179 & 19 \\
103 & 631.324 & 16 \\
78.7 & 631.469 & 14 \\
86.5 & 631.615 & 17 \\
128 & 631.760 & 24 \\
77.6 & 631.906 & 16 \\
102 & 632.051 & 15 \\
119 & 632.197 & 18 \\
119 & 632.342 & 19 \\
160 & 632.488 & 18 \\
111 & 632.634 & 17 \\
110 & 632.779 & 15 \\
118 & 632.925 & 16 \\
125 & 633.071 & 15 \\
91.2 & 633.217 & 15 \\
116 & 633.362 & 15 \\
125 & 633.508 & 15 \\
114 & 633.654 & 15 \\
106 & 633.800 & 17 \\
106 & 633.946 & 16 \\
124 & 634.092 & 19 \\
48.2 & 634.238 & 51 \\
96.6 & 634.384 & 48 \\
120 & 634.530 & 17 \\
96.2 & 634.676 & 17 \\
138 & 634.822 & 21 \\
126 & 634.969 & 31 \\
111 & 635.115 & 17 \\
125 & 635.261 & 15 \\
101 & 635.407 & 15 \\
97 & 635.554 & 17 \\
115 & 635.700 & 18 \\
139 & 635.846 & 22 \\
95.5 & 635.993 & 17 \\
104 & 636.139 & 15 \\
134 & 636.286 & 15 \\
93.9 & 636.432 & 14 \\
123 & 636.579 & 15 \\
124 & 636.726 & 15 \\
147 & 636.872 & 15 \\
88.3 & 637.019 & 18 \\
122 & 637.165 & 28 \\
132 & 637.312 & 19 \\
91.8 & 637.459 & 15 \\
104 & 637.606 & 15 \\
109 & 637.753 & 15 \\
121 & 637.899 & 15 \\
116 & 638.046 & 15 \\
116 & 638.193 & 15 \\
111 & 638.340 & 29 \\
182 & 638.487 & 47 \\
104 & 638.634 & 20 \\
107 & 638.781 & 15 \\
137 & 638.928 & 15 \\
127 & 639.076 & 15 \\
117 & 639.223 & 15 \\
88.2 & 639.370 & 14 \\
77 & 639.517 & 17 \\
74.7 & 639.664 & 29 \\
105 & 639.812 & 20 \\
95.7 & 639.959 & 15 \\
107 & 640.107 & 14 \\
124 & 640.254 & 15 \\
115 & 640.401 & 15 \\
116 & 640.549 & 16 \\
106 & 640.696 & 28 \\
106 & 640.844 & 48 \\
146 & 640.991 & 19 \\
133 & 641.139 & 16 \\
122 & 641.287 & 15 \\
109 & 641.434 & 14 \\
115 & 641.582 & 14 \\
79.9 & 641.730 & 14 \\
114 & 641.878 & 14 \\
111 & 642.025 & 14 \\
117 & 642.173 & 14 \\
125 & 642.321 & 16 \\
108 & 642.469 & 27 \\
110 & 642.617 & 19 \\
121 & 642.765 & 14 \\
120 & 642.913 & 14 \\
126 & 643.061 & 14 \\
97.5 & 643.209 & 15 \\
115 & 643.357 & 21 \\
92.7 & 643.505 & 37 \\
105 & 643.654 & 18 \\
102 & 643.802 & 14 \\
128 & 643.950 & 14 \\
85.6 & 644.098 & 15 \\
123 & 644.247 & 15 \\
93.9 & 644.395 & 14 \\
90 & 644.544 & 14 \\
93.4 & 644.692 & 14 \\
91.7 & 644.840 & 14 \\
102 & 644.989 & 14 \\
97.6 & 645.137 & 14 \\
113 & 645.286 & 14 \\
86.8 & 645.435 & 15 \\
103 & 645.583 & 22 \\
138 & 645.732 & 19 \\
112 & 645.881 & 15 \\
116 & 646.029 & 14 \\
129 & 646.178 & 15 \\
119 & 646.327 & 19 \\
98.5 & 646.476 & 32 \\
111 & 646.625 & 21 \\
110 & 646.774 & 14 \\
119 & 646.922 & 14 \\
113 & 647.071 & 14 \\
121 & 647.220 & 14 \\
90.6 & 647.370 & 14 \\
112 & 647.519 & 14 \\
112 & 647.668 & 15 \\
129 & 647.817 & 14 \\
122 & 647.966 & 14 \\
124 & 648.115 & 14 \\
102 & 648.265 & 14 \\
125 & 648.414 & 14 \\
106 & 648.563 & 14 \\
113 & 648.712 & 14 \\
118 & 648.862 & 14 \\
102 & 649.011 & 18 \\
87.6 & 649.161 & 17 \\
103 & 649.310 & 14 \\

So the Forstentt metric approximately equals 1.13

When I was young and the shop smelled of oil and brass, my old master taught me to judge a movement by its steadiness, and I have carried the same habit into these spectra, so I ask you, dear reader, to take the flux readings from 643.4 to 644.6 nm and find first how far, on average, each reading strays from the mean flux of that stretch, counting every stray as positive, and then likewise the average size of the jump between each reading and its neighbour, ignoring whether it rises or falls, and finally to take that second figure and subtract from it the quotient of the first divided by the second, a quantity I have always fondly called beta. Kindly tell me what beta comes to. 21.5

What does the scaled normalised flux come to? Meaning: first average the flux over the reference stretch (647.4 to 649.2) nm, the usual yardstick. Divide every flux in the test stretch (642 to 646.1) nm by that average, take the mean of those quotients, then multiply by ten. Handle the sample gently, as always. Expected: 9.6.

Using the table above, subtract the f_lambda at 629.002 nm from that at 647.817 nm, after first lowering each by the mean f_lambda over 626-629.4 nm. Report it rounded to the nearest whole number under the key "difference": 39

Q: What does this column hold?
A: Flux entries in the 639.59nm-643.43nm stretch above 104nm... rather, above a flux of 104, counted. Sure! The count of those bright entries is 22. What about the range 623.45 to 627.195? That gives 15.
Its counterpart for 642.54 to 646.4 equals 14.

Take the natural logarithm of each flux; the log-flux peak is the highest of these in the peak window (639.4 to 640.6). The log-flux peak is 4.82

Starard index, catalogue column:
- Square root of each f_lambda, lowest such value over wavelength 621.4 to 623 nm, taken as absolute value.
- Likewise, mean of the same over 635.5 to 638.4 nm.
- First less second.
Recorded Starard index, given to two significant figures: -1.4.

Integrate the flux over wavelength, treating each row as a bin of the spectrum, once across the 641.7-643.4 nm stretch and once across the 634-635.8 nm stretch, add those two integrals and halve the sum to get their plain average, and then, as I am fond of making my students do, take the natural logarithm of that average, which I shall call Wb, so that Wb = 5.27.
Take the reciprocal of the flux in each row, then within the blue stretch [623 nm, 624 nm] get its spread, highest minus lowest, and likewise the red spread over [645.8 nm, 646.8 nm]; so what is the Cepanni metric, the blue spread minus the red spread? 0.0054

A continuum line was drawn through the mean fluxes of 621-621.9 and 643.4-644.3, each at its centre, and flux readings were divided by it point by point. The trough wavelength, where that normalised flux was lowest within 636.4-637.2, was 637.019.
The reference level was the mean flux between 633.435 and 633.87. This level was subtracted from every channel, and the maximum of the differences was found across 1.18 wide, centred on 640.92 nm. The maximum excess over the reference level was 31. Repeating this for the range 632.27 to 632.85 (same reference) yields 45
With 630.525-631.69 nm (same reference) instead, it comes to 26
